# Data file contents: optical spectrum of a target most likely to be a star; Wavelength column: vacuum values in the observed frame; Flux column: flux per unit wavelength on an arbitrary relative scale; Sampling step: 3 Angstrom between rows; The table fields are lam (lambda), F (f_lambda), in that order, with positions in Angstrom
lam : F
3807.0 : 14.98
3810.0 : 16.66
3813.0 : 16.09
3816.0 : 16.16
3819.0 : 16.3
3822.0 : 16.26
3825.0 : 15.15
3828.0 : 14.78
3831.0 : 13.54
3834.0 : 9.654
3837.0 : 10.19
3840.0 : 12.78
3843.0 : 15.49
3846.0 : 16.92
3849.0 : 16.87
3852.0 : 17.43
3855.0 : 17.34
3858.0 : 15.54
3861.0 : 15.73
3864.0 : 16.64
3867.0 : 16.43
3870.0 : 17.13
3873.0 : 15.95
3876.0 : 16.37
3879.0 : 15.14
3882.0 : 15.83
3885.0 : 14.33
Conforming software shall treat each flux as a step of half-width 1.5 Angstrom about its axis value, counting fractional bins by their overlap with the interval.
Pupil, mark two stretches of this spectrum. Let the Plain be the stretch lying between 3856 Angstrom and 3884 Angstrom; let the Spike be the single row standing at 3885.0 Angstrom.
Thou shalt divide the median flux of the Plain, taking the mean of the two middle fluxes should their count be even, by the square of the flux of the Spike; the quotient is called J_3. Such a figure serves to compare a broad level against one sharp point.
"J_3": 0.078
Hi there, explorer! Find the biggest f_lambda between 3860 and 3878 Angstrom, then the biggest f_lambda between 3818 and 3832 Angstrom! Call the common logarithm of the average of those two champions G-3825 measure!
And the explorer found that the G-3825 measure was 1.22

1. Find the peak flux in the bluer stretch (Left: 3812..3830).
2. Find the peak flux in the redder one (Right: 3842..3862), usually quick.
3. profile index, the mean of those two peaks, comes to 16.9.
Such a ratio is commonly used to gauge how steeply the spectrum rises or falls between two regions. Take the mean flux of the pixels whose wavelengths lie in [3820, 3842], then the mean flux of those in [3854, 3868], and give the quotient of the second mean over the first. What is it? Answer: 1.2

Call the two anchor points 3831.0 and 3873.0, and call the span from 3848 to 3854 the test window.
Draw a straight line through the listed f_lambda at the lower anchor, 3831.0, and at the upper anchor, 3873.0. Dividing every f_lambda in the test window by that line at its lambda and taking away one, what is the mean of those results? 0.17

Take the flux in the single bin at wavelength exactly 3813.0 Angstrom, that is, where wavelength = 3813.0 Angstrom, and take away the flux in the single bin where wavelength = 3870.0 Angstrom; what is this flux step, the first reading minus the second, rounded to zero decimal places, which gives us -1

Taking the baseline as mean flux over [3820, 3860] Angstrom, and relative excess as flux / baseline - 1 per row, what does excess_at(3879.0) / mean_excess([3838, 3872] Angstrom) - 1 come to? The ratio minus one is -0.7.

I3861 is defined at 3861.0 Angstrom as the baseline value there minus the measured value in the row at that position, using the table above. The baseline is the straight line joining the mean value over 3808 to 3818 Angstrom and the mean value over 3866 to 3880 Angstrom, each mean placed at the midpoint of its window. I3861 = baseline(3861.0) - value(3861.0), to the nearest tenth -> 0.5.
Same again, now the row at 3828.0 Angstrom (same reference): 1.5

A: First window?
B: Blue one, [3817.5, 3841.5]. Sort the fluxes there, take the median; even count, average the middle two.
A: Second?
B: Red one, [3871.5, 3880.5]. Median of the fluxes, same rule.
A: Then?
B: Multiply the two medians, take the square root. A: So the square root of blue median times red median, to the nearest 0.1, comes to 15.0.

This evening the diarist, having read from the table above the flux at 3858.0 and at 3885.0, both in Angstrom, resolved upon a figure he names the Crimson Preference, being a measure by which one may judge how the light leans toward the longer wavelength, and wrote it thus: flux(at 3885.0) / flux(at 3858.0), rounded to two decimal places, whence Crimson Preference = 0.92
